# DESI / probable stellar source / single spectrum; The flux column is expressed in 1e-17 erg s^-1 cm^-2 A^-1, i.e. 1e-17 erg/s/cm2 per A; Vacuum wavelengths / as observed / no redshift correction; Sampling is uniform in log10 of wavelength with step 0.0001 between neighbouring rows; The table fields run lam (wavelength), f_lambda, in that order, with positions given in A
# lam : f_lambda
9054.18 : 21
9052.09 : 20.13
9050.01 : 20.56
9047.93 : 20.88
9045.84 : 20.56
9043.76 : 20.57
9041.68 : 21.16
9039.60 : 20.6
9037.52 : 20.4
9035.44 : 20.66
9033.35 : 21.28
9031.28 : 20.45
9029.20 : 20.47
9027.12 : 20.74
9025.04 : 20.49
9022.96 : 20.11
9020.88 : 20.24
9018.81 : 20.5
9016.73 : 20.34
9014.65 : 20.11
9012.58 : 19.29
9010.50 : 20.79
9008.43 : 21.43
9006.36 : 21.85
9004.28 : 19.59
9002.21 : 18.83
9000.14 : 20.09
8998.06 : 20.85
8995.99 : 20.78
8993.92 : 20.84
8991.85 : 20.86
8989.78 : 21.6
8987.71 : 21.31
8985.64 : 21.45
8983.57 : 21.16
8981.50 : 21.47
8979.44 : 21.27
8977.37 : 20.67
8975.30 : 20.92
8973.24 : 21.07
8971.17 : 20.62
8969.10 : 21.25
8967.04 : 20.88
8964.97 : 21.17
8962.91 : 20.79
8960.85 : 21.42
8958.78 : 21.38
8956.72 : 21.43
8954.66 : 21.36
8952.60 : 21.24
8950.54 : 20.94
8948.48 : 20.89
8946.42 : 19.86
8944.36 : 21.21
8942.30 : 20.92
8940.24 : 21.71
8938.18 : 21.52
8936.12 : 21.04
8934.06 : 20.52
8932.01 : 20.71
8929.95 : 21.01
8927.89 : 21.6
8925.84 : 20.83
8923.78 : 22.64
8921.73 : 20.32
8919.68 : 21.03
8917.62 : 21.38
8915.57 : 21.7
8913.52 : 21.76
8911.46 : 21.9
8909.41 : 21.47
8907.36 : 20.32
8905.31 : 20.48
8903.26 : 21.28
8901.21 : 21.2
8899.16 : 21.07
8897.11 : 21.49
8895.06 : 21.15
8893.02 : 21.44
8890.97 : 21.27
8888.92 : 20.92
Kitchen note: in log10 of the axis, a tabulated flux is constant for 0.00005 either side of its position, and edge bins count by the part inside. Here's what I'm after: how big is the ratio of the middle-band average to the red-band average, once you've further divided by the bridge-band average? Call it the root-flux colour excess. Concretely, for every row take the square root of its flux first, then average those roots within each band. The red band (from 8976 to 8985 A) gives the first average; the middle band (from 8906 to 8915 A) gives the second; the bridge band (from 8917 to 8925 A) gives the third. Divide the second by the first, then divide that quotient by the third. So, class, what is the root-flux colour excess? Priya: 0.218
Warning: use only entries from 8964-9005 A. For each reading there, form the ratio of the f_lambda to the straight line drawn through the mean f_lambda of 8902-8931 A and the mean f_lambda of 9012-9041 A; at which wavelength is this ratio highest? 8989.78 A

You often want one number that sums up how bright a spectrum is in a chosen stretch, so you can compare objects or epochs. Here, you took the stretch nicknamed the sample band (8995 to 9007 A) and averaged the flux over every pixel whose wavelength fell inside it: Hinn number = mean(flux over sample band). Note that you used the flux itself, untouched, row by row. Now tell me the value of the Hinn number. 20.3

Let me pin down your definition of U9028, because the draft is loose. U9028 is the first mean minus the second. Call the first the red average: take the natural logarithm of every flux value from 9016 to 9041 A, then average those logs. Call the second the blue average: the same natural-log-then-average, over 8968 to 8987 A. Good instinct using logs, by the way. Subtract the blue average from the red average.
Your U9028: -0.028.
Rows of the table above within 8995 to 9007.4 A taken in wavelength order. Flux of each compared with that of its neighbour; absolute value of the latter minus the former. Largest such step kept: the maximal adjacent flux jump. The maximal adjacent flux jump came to 2.3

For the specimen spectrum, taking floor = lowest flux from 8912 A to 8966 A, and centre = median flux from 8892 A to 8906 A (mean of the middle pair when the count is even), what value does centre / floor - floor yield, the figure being -18.8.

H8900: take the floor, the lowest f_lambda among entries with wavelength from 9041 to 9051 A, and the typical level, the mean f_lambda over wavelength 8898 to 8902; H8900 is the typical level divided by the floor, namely 1.03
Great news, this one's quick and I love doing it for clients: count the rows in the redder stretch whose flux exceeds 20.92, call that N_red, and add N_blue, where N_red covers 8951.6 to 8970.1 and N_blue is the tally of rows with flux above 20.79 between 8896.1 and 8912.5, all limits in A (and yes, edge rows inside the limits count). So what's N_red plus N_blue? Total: 13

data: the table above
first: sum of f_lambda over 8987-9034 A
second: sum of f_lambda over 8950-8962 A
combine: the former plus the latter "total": 601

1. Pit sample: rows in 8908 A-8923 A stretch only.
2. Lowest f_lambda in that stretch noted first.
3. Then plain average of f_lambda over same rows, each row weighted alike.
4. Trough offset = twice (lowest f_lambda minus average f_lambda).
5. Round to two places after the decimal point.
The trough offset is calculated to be -2.09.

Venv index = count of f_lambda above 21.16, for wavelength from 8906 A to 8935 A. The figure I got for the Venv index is 7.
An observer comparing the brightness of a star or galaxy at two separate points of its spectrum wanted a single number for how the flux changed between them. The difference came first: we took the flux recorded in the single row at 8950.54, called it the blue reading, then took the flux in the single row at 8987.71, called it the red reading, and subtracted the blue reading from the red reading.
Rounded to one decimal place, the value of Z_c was 0.4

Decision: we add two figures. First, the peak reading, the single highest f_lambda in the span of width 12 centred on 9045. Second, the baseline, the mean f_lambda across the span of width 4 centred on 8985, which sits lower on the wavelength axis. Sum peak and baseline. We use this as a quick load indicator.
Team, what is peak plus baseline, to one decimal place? 42.5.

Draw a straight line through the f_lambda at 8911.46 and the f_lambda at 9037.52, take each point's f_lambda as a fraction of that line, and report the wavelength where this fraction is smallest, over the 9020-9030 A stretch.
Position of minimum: 9022.96 A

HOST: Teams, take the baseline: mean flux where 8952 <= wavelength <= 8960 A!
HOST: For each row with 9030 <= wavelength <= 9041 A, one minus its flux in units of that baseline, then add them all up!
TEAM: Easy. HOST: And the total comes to 0.16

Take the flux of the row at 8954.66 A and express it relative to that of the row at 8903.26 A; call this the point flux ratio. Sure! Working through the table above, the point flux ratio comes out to 1.00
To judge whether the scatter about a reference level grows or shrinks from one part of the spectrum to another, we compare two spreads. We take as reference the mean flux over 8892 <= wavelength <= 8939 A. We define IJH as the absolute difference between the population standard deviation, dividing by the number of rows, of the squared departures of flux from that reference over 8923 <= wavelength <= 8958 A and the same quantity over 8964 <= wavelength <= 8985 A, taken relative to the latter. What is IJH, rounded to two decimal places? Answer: 3.96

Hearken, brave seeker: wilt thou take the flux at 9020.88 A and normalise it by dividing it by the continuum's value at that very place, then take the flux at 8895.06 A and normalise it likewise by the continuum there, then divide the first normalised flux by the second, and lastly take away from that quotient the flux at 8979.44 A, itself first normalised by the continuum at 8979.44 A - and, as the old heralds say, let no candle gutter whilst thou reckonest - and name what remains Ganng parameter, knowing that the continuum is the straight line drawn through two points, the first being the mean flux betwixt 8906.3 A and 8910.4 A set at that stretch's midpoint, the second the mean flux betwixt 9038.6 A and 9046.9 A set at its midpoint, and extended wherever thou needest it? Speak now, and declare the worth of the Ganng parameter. -0.058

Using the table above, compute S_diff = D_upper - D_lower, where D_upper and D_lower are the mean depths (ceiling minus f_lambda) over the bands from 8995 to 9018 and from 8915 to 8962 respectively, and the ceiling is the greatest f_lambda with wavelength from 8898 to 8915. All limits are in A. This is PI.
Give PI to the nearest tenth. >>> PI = 0.8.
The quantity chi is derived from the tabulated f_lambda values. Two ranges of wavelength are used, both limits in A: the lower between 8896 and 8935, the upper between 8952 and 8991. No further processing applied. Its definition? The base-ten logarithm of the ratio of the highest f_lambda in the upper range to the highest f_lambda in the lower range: -0.020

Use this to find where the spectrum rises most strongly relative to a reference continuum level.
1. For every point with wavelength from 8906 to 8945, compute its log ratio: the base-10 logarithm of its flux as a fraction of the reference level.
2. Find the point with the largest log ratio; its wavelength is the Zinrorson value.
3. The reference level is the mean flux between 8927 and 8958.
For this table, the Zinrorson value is 8923.78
